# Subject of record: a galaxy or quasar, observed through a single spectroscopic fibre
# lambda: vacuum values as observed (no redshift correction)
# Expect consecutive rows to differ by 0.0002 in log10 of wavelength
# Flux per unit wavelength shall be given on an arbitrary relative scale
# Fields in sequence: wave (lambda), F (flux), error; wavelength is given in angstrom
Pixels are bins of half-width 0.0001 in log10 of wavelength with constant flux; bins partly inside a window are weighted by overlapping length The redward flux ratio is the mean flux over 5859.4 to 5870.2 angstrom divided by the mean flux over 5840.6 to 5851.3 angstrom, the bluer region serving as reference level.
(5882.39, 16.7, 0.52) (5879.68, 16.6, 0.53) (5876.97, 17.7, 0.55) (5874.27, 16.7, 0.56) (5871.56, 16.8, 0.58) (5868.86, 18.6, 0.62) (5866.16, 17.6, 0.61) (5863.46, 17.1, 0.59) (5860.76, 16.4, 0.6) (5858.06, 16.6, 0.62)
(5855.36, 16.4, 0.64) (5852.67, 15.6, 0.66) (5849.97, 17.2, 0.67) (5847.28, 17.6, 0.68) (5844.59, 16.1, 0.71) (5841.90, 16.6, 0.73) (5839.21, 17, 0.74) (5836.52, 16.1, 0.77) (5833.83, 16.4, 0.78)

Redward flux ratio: 1.03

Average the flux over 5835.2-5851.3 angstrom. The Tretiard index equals 16.8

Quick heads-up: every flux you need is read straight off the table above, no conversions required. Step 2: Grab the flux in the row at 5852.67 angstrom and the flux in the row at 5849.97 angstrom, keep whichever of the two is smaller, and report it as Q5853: 15.6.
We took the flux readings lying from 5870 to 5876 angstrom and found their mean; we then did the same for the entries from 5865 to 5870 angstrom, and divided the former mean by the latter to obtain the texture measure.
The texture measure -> 0.93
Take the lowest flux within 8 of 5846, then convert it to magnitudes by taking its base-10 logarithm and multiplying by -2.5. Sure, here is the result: -2.98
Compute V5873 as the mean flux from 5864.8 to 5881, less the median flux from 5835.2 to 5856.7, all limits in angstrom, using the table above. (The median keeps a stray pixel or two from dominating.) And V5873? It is 0.8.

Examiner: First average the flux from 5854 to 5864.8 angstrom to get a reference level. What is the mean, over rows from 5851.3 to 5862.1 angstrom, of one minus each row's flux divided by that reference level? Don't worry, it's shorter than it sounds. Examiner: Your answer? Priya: 0.02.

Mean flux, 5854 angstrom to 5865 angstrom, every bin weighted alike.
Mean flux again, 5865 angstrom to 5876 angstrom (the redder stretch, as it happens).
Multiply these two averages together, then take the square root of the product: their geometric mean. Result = 17.0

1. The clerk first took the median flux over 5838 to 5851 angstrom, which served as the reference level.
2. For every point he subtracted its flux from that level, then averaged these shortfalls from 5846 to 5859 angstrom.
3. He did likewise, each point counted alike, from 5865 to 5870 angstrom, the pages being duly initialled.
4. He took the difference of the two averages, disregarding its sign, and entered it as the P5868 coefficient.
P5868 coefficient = 1.4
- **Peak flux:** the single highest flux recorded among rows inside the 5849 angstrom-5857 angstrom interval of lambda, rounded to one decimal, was 17.2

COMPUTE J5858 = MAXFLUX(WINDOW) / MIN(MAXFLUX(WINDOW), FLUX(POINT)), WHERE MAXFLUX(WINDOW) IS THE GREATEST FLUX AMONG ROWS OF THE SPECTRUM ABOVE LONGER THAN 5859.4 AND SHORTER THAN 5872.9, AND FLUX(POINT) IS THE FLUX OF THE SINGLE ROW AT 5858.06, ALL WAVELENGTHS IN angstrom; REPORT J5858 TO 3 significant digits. 1.12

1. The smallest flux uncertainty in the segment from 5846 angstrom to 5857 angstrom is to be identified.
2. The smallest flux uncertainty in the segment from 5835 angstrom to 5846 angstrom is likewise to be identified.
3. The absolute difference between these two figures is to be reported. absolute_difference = 0.07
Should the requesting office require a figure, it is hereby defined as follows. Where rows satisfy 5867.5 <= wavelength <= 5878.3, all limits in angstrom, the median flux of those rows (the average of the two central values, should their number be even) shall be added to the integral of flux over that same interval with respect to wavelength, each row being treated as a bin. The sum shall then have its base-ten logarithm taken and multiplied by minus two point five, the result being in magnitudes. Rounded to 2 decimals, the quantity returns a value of -5.78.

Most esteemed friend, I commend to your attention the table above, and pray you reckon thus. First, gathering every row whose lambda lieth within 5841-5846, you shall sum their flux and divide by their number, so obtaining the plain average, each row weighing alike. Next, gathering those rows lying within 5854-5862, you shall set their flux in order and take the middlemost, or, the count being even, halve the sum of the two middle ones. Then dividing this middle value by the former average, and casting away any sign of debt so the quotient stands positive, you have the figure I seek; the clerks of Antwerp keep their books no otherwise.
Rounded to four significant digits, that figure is 1.003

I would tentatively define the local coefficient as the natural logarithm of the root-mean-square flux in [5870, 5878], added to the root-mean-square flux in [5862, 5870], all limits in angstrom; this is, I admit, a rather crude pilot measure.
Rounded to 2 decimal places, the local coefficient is 20.62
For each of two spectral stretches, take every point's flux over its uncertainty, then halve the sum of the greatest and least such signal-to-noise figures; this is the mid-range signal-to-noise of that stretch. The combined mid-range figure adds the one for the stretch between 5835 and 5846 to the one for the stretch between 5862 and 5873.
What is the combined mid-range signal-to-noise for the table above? 51.4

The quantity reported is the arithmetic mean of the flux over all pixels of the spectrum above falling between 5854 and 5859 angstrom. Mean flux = 16.5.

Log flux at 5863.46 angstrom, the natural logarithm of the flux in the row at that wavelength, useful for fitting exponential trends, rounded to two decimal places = 2.84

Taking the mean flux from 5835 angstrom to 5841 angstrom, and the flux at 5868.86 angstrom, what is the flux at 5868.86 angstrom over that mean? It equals 1.12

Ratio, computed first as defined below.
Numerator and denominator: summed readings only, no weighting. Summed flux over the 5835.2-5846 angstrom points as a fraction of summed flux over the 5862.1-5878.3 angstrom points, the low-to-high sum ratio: 0.63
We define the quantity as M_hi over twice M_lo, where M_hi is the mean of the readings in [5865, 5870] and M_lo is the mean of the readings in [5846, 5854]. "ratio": 0.539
